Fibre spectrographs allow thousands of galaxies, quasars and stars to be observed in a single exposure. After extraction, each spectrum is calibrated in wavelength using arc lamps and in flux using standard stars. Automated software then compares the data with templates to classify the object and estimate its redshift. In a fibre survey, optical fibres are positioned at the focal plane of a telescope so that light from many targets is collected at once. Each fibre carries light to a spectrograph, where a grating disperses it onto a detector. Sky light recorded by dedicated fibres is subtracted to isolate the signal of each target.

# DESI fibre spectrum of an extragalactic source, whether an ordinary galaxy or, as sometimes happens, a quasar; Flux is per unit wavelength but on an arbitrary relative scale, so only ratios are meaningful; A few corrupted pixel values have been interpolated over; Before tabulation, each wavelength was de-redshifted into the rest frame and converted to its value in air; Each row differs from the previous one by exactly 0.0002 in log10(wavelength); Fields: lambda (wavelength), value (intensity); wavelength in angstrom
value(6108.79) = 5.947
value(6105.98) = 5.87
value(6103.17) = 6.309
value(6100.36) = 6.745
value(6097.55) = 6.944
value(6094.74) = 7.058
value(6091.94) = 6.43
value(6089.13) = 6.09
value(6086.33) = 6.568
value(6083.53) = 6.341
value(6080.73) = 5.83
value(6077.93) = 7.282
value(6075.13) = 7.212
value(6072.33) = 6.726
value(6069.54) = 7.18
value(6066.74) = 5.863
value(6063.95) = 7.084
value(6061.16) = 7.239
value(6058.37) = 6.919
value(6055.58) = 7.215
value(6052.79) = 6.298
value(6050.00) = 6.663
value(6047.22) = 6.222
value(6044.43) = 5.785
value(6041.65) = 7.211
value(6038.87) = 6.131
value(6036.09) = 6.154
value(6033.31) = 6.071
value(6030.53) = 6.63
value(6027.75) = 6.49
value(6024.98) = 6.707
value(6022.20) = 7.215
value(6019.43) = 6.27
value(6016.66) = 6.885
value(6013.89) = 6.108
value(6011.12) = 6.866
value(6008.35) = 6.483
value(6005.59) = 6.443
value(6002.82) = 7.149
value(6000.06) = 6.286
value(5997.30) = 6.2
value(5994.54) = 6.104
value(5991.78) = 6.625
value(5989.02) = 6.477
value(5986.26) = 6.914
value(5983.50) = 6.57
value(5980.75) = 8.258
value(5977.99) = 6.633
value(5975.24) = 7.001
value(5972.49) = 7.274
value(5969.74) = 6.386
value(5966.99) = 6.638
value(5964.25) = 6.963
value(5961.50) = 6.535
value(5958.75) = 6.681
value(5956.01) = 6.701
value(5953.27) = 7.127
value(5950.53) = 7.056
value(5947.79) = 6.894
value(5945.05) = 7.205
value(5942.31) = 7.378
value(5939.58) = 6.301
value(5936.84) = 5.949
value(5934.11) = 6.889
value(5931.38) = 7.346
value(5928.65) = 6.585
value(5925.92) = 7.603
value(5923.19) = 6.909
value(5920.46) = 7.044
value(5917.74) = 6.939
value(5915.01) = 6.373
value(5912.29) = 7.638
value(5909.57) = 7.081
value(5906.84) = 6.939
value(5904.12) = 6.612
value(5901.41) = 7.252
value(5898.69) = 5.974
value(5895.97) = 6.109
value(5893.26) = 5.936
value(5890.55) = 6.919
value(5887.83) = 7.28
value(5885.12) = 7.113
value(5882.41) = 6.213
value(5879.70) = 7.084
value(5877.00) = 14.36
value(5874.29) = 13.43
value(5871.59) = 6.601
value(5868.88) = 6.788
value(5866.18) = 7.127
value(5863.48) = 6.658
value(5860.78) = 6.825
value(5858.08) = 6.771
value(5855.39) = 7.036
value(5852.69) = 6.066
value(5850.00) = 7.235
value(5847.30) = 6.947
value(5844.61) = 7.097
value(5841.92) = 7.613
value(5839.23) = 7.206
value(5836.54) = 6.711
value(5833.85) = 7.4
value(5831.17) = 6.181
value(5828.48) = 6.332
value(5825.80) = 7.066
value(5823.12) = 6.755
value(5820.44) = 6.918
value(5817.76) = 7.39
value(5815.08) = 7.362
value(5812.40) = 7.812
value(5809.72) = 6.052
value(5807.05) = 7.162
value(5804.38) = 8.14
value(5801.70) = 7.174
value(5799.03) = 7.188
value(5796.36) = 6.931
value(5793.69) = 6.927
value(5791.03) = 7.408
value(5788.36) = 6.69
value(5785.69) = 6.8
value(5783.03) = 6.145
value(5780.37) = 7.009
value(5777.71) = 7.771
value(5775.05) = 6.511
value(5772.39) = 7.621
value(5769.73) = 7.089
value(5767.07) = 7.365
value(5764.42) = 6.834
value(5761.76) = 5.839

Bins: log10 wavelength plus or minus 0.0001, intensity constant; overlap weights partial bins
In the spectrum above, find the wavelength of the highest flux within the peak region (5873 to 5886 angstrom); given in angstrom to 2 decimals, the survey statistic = 5877.00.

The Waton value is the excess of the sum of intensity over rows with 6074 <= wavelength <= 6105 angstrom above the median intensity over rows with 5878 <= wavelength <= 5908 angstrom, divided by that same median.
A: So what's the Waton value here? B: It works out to 9.5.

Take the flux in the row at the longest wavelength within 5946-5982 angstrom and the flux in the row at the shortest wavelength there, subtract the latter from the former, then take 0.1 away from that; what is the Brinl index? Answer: 1.3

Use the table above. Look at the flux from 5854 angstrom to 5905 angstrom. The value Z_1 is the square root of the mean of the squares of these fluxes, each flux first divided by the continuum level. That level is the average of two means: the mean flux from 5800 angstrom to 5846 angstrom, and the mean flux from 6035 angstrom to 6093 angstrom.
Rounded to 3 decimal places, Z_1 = 1.142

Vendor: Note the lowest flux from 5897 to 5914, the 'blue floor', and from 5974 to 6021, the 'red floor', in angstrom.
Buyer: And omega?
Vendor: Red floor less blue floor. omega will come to 0.13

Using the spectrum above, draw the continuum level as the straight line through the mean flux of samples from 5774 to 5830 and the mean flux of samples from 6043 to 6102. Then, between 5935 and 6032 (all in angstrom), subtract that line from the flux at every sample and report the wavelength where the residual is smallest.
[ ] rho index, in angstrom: 5936.84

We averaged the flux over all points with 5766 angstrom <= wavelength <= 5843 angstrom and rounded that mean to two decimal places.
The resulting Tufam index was 7.06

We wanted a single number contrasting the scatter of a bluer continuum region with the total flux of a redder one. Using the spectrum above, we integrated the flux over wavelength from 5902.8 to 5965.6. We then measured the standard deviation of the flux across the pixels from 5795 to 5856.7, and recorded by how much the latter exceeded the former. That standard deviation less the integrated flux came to -433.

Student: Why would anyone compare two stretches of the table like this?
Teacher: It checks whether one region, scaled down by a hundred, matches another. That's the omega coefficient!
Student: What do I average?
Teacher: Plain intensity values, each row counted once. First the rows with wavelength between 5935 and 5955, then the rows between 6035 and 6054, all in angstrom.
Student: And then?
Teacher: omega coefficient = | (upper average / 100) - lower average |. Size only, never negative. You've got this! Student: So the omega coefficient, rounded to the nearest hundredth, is 6.78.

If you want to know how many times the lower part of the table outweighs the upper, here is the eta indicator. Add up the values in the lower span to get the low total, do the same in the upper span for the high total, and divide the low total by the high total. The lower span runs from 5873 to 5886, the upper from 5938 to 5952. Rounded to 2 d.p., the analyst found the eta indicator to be 1.38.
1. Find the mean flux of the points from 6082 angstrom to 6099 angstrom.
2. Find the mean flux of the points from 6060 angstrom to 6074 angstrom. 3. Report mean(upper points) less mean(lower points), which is -0.25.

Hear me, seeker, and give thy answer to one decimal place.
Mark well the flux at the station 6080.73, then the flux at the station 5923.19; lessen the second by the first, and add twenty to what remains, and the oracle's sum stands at 21.1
